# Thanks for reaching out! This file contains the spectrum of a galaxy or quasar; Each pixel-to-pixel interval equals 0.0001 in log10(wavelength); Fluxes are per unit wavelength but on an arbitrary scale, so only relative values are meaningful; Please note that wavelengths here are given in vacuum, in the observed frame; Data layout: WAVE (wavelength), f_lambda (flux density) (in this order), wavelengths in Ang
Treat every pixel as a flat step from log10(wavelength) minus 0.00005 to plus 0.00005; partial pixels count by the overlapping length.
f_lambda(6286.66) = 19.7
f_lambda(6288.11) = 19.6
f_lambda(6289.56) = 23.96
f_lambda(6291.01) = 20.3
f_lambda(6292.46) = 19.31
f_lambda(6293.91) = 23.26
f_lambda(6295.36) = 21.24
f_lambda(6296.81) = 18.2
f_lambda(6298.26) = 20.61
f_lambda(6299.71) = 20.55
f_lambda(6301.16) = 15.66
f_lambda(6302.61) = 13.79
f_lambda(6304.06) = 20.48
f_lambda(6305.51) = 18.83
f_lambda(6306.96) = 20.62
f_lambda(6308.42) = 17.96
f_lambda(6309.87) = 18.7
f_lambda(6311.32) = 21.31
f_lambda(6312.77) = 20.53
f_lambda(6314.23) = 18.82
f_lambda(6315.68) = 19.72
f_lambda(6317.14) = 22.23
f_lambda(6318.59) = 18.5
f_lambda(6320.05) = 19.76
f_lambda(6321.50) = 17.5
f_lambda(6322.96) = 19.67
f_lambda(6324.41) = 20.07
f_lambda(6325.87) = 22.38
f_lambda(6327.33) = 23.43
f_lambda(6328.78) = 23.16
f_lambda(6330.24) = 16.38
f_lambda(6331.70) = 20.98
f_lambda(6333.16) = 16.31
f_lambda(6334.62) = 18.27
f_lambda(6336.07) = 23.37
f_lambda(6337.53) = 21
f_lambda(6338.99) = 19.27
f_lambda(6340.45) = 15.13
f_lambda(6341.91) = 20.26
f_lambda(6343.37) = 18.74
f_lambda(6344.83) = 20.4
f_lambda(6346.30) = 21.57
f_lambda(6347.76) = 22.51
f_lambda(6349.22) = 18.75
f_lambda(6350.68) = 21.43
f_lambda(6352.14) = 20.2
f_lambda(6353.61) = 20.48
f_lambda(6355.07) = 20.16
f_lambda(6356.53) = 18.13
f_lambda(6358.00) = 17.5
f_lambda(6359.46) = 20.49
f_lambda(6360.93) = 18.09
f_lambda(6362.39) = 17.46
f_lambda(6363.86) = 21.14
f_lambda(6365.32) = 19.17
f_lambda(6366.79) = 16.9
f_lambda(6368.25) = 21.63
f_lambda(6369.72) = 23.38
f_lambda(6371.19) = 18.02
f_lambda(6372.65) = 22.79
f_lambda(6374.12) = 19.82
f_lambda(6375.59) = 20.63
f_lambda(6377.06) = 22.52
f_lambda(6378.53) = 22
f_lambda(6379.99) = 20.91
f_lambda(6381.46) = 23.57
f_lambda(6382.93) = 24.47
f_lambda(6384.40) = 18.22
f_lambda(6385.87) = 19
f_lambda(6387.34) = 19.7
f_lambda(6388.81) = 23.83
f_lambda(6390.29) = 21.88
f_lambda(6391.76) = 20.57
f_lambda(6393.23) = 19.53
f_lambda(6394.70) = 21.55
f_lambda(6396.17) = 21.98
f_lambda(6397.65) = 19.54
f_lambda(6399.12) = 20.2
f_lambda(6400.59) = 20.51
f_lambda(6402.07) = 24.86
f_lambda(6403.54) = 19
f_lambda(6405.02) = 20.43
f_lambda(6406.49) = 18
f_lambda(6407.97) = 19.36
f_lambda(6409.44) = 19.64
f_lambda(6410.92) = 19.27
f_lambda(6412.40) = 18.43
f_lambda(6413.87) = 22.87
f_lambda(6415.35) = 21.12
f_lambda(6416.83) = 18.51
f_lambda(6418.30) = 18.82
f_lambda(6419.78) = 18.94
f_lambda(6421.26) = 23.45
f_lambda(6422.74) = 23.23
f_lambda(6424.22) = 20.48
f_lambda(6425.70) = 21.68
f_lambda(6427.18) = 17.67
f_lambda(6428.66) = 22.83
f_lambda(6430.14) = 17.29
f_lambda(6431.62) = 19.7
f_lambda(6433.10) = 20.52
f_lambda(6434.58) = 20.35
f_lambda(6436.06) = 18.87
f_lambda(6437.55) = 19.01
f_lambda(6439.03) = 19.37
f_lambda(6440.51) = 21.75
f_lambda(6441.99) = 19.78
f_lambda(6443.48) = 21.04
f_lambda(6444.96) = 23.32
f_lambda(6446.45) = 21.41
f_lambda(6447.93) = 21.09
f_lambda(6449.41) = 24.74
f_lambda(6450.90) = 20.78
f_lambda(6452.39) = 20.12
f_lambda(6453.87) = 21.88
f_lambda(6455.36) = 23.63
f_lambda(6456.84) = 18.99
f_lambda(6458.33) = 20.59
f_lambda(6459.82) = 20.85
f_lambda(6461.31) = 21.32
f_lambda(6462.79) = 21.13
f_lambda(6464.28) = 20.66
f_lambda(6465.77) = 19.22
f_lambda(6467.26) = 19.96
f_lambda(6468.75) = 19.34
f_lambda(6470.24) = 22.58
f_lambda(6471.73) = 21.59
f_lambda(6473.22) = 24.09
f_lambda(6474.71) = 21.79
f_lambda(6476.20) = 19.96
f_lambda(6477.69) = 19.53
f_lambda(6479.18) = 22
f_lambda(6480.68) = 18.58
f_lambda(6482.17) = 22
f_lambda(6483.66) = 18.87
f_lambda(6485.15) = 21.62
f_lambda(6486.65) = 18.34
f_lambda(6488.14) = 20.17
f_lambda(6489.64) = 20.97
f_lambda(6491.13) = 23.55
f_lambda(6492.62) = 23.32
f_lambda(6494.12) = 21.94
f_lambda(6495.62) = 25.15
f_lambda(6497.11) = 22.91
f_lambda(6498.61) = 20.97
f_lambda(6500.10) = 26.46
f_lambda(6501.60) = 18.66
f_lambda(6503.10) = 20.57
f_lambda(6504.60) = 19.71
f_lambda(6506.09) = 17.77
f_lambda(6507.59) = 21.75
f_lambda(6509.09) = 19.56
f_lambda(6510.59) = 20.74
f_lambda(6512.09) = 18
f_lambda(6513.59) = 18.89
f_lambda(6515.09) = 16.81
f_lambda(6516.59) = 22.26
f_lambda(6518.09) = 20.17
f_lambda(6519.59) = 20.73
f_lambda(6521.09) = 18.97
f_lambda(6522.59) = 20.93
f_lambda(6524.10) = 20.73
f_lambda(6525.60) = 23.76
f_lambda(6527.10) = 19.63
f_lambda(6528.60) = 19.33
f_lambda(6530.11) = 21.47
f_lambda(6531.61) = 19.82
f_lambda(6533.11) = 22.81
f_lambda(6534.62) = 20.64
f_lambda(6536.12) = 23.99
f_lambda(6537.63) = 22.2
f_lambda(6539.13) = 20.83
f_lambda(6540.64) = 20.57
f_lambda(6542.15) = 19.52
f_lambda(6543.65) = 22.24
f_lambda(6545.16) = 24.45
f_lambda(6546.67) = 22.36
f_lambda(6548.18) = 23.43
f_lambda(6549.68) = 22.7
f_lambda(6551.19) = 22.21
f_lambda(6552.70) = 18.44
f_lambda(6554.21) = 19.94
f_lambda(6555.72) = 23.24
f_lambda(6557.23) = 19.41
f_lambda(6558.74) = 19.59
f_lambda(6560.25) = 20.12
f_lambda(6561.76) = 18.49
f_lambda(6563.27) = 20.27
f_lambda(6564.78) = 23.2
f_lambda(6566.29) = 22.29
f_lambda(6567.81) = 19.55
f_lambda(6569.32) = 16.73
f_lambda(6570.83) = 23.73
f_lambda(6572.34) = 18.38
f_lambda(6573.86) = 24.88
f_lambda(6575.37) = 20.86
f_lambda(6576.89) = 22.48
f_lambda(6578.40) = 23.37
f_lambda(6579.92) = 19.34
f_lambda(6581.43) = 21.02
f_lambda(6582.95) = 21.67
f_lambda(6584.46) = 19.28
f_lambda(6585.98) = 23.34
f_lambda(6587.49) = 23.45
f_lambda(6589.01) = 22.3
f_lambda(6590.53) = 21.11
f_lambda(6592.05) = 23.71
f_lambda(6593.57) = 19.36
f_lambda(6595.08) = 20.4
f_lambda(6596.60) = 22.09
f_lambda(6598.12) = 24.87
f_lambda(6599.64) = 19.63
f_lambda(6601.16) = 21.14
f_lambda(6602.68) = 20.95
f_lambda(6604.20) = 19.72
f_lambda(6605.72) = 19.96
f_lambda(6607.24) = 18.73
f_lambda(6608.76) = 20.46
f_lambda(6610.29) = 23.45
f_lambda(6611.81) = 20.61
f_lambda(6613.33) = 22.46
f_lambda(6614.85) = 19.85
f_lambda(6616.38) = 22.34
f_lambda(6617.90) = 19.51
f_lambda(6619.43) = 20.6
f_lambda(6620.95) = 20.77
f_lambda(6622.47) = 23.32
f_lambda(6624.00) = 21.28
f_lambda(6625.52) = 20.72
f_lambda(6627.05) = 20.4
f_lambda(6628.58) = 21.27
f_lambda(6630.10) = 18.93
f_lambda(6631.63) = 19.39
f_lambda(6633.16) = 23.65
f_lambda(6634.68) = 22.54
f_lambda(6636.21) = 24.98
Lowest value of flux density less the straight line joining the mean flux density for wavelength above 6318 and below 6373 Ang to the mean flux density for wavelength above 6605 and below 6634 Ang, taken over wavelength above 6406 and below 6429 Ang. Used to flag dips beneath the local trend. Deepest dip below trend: -2.5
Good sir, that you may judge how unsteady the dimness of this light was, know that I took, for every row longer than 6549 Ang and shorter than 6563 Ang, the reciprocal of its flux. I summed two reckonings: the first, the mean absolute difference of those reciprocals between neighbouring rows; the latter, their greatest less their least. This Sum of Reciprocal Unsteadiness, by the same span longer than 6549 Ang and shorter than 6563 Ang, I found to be 0.0157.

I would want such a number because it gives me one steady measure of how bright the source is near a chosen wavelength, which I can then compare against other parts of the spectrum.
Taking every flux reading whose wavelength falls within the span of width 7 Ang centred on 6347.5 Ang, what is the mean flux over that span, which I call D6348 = 20.9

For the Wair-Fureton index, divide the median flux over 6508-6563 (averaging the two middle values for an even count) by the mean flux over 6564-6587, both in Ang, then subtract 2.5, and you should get -1.53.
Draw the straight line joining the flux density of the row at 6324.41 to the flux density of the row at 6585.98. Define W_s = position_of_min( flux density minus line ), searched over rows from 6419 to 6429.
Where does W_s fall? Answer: 6427.18 Ang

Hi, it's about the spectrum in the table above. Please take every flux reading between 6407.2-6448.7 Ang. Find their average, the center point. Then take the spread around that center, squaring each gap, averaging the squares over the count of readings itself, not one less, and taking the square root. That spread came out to 1.7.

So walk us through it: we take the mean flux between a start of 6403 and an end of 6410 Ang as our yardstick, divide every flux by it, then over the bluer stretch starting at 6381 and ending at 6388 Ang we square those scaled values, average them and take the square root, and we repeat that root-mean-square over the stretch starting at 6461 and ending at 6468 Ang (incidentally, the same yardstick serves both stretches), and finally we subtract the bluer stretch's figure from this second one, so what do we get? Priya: -0.035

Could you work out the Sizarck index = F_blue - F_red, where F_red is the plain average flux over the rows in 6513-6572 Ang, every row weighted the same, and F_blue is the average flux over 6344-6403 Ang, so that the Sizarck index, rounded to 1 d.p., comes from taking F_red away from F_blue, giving -0.3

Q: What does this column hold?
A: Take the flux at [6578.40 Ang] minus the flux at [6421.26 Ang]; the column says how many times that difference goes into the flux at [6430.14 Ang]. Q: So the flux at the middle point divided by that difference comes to -216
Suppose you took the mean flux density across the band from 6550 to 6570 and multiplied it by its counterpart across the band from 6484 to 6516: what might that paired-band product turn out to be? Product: 423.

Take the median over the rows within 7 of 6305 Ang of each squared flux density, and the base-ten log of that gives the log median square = 2.59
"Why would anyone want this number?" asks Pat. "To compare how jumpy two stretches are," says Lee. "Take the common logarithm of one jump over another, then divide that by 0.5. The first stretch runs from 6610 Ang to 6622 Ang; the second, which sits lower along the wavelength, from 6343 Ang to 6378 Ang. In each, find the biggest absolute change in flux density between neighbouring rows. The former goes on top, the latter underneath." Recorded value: -0.6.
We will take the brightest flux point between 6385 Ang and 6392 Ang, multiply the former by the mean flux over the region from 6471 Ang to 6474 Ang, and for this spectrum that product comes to 544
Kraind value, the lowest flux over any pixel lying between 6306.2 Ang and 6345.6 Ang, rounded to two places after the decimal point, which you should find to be 15.13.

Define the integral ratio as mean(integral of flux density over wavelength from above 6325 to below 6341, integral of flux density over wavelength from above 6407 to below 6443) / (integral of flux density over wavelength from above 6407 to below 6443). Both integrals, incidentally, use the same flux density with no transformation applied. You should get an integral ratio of 0.7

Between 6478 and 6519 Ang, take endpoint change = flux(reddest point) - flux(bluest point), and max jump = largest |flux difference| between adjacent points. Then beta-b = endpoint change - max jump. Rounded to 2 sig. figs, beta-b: -9.6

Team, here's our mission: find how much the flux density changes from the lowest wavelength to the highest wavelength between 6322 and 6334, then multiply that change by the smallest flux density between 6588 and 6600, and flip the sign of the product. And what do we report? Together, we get 65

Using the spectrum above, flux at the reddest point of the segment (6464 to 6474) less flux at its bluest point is 3.4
